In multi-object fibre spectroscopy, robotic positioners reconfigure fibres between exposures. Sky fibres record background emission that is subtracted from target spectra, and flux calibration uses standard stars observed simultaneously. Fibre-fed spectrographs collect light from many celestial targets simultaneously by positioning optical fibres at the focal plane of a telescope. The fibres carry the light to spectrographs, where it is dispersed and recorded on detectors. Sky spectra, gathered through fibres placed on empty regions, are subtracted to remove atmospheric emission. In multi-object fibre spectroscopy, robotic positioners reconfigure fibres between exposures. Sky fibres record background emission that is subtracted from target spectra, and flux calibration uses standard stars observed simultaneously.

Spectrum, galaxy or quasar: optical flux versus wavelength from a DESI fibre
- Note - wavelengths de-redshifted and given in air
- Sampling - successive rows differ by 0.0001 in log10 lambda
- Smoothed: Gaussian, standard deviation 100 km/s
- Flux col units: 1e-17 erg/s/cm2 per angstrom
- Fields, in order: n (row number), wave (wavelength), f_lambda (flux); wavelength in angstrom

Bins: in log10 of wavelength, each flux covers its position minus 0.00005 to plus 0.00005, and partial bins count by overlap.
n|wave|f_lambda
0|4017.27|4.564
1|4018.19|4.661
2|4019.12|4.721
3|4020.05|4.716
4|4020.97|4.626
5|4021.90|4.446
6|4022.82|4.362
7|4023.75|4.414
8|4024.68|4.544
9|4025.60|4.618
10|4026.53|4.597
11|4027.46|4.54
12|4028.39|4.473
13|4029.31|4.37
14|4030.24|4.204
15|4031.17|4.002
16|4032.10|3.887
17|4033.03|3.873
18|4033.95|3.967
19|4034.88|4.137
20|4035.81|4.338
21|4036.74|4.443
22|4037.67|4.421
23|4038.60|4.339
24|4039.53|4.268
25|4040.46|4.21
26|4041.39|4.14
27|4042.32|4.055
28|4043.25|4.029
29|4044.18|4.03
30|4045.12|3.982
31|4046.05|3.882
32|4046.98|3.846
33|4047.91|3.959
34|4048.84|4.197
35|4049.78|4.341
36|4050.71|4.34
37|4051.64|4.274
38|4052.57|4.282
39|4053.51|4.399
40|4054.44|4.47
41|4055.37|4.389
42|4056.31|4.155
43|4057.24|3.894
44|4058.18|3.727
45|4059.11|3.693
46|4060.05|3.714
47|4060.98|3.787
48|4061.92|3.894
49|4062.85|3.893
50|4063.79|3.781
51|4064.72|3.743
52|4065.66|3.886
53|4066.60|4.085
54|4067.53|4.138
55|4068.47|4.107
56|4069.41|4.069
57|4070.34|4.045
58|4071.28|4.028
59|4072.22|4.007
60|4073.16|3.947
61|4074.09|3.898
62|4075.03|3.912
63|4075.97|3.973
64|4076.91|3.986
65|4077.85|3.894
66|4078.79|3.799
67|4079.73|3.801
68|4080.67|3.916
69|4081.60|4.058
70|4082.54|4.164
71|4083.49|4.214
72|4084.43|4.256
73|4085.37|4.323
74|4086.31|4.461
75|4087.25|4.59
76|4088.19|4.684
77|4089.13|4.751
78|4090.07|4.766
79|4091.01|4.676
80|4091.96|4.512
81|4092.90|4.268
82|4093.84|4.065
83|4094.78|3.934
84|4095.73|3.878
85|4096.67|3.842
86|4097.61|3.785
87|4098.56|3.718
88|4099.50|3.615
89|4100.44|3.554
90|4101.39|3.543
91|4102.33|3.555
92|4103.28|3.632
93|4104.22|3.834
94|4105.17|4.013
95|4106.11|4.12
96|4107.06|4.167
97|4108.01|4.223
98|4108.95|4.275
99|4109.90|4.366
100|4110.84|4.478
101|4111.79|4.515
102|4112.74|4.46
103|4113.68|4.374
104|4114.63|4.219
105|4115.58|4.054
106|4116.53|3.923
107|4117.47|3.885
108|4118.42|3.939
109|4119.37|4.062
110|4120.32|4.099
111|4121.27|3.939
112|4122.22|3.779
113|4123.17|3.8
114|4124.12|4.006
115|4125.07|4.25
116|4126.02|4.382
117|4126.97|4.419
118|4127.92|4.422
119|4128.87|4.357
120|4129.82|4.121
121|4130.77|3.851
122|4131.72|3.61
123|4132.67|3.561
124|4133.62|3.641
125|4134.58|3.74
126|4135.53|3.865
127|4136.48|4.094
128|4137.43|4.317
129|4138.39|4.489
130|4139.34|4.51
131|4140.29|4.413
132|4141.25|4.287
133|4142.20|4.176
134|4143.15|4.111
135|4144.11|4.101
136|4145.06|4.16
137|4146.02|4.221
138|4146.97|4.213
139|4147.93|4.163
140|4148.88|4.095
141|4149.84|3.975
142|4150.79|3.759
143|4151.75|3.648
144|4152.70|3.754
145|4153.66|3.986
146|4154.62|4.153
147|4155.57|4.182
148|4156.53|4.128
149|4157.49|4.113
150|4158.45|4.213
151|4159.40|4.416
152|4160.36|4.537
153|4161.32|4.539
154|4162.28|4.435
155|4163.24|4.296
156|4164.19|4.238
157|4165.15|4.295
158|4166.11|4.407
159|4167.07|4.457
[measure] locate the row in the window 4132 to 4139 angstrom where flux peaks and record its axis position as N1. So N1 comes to 4138.39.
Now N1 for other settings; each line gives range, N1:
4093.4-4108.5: 4108.01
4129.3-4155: 4139.34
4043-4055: 4054.44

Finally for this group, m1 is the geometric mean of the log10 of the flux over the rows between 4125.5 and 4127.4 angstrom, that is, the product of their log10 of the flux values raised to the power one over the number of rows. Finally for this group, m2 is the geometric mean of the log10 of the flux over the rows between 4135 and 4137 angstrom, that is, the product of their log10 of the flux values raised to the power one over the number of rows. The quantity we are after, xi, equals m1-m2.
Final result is 0.04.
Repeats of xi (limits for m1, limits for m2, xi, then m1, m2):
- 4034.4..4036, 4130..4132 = 0.06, 0.63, 0.57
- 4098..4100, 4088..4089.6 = -0.11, 0.56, 0.67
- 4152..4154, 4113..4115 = -0.05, 0.59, 0.63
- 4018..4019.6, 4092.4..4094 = 0.05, 0.67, 0.62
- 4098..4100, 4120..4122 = -0.04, 0.56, 0.60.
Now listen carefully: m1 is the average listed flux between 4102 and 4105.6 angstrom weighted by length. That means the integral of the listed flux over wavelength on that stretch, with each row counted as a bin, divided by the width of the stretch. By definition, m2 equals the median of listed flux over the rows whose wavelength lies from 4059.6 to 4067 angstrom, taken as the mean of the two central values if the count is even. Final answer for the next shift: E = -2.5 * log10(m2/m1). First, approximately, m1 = 3.76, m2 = 3.8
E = -0.02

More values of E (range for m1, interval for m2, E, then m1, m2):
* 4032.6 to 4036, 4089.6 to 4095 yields -0.08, 4.07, 4.4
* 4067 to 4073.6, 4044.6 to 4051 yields 0.02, 4.05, 4.0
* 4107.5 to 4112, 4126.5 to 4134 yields 0.10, 4.36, 4.0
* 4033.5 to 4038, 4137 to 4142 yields -0.04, 4.25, 4.4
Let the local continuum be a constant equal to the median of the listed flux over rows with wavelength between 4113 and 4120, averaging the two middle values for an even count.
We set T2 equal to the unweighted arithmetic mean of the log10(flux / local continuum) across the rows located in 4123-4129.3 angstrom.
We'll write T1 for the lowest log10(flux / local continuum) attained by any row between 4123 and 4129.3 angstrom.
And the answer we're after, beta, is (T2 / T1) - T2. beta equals -0.7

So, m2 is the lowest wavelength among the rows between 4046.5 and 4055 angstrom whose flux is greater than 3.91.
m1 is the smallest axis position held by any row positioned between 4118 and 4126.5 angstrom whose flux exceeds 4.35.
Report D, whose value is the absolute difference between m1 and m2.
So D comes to 78.1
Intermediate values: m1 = 4126.02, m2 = 4047.91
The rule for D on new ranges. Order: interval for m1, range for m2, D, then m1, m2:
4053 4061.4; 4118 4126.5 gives 64.9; 4053.51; 4118.42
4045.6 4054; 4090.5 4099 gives 37.5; 4053.51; 4091.01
